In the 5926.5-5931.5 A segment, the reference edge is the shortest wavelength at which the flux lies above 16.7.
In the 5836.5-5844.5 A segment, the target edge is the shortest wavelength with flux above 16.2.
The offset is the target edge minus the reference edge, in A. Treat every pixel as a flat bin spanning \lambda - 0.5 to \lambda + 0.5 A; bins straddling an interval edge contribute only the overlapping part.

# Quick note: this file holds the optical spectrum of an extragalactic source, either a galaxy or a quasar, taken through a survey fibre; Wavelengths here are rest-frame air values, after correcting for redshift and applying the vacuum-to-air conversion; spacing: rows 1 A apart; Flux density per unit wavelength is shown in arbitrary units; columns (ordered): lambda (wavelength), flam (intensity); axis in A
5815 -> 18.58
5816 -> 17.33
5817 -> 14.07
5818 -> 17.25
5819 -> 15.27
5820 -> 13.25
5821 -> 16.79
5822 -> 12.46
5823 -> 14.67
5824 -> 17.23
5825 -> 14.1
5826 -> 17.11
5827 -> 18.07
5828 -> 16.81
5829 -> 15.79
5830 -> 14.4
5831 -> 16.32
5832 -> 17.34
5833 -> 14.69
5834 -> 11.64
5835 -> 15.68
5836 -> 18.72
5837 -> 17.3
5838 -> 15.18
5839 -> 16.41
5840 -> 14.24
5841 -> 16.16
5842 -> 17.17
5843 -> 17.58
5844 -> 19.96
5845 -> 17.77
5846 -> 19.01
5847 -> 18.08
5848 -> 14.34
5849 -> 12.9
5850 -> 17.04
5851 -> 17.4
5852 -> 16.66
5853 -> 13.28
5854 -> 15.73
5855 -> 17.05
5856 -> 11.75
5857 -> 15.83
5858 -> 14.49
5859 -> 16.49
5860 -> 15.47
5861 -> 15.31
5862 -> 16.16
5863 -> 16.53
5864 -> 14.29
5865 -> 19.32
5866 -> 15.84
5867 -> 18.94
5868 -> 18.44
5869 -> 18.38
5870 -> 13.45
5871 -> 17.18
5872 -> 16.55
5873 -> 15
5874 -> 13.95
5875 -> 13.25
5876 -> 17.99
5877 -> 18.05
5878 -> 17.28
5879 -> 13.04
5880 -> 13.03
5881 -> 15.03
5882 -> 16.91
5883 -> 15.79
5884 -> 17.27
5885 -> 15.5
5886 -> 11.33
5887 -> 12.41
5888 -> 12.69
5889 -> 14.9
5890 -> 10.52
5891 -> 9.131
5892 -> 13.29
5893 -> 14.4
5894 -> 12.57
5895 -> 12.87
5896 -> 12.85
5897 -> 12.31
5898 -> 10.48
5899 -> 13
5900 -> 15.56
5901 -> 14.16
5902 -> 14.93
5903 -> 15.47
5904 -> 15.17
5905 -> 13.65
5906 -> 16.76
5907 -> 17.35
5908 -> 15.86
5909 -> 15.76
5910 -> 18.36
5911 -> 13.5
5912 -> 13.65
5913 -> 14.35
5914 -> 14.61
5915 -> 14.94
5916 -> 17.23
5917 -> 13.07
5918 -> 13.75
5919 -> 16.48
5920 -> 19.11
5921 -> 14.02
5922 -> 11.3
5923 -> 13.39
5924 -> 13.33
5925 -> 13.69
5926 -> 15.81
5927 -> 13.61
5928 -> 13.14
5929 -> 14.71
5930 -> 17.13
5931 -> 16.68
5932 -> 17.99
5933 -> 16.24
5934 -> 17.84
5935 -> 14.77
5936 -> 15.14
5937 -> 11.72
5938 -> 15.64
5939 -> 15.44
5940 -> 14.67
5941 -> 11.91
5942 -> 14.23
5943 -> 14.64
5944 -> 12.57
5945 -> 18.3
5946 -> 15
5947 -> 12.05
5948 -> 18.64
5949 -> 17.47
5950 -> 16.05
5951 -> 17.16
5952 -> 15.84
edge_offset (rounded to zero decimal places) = -93 A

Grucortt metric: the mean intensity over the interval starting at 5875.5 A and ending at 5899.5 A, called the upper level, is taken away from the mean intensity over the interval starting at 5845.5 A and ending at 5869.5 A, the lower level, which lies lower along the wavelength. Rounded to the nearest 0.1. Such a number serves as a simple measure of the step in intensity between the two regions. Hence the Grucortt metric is 2.3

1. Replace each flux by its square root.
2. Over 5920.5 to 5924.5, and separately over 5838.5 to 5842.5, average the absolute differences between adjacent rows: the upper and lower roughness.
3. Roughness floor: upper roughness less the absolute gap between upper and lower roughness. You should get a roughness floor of 0.22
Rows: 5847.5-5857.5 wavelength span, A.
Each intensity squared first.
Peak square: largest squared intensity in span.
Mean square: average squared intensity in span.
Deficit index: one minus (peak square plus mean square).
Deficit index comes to -536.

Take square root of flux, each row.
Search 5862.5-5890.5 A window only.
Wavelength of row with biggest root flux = 5865 A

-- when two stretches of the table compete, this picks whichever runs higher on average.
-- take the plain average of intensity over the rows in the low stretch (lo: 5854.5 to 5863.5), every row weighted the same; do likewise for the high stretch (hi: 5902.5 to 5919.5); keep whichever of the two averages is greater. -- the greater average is 15.5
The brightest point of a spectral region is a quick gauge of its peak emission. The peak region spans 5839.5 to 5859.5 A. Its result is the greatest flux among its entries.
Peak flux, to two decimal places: 19.96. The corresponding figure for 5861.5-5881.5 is 19.32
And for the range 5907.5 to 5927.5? 19.11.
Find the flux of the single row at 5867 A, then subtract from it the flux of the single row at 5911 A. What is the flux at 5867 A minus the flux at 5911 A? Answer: 5.4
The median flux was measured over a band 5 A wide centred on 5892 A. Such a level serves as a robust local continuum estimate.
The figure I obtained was 12.6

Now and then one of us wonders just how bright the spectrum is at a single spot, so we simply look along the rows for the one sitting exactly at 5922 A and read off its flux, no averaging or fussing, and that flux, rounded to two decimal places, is 11.30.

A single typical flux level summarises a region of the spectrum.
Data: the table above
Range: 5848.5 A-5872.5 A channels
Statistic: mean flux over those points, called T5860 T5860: 16.0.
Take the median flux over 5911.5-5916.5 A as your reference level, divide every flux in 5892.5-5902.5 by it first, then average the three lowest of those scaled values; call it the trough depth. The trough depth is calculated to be 0.81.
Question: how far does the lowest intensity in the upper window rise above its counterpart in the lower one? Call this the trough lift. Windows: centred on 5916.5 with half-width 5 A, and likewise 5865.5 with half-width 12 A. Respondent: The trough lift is 1.3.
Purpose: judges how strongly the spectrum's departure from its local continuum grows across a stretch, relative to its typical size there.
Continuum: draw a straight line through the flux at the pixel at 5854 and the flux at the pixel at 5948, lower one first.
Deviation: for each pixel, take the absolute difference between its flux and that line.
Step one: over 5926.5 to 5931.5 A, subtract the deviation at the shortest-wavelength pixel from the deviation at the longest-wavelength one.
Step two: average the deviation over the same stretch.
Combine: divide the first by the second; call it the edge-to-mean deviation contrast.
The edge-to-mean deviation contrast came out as -0.98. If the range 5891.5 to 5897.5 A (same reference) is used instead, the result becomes 0.29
